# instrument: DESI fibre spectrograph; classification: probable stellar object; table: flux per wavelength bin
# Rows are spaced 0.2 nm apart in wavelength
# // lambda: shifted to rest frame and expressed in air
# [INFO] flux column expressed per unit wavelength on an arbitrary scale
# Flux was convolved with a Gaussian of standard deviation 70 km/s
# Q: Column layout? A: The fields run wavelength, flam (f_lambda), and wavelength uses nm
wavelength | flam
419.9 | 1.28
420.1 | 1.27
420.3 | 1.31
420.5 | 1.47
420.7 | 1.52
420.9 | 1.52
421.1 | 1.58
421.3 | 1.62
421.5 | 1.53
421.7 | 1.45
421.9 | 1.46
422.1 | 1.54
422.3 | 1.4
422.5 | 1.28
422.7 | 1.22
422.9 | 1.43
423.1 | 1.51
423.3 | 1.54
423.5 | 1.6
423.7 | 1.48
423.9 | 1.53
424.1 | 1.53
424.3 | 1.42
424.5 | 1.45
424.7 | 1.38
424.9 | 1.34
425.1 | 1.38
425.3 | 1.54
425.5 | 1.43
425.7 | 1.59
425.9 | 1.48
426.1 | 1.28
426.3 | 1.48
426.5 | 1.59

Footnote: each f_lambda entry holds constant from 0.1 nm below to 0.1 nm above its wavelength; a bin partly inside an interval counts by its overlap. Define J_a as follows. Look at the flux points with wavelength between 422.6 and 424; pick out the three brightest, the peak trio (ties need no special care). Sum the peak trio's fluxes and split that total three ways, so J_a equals 1.56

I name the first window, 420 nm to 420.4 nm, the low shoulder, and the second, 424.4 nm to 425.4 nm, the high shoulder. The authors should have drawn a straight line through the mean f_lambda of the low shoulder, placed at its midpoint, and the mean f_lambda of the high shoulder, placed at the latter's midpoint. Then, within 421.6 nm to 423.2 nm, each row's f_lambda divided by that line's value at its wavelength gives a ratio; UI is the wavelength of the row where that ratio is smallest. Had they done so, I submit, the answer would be 422.7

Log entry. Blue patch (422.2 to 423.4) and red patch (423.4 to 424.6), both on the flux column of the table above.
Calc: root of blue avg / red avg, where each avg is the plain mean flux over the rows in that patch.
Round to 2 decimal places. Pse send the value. 0.96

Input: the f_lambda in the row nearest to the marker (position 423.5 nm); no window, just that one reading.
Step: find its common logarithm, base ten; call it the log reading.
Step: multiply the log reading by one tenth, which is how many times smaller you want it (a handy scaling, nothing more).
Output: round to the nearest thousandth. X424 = 0.020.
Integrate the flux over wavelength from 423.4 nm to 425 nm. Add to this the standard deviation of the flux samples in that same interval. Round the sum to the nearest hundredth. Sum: 2.43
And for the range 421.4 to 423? 2.37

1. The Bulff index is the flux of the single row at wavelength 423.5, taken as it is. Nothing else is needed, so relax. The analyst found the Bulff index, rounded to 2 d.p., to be 1.60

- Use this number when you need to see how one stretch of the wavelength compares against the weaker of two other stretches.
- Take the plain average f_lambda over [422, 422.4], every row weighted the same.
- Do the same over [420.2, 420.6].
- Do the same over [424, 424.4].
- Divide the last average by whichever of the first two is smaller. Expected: 1.06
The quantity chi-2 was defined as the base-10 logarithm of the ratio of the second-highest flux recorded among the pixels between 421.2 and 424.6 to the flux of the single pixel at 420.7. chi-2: 0.022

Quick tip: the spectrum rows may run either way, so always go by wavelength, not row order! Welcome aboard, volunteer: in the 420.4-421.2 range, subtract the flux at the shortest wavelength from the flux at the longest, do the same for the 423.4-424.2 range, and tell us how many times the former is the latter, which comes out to -1.6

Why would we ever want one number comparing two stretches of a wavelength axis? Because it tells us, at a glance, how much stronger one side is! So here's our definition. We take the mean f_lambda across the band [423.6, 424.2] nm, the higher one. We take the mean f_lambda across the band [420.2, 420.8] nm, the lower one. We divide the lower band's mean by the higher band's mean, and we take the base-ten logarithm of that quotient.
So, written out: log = -0.02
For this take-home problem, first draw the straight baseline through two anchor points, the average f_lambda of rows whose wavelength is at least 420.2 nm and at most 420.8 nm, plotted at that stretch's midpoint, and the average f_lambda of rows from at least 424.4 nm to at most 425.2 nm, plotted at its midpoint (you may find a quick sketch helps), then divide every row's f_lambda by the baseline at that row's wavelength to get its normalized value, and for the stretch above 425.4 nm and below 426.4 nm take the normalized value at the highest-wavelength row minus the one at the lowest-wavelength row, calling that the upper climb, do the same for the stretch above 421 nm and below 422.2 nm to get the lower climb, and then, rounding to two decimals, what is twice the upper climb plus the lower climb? 0.07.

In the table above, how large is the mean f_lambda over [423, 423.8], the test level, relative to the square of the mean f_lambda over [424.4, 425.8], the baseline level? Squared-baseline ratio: 0.73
